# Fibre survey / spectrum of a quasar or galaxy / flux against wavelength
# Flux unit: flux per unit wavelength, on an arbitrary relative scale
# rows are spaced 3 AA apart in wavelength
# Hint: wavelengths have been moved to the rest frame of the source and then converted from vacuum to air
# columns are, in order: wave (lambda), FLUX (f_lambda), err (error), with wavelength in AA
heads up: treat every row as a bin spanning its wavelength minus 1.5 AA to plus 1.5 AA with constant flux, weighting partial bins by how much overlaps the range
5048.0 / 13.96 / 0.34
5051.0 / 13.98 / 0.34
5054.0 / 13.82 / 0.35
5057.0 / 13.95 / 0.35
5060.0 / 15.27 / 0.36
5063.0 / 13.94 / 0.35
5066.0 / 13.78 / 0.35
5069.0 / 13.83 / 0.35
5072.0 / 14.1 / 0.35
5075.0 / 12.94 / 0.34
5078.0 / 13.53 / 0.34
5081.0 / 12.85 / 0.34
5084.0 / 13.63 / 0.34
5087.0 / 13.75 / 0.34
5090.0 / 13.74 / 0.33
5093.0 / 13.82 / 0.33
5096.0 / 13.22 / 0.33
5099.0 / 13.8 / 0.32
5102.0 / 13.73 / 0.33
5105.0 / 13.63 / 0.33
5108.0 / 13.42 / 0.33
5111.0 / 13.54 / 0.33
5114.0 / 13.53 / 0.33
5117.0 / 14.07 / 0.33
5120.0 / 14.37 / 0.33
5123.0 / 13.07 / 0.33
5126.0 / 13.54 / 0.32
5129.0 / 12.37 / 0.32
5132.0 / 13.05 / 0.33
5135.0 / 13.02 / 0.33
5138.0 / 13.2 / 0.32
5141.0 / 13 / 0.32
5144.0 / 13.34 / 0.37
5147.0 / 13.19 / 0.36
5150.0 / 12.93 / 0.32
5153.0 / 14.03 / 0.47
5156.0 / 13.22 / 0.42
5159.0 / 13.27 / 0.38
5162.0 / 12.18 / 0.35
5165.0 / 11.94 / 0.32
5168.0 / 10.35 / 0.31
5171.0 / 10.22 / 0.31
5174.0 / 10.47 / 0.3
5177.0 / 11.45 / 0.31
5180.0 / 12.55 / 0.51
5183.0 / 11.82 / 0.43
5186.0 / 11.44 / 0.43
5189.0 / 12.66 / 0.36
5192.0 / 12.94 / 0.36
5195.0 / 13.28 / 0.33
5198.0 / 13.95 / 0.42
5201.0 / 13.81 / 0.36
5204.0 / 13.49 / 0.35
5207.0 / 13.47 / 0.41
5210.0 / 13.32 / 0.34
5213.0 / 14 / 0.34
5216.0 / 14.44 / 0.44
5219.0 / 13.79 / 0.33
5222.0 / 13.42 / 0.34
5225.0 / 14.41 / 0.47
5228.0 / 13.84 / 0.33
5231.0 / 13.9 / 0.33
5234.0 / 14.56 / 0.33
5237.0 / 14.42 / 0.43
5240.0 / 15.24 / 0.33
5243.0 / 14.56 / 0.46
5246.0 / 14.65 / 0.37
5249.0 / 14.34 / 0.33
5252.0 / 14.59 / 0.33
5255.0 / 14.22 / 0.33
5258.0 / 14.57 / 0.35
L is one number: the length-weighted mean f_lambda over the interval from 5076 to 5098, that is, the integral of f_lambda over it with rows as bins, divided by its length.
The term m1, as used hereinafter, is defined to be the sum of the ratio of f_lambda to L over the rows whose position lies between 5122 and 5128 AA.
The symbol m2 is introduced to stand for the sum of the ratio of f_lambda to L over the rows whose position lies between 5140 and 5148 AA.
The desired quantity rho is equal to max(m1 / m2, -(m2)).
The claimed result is 0.7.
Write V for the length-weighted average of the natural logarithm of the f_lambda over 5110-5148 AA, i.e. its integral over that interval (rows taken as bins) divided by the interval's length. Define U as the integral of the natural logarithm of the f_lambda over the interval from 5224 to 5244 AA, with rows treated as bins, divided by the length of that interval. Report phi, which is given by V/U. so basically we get 0.97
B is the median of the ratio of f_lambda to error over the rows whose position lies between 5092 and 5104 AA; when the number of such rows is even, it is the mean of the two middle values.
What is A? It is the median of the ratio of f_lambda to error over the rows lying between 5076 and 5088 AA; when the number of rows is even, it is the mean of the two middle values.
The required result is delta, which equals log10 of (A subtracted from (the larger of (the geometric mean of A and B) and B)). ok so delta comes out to 0.3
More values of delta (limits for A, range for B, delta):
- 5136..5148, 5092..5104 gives 0.5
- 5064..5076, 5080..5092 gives -0.1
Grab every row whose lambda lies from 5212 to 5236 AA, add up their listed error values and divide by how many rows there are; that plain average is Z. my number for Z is 0.364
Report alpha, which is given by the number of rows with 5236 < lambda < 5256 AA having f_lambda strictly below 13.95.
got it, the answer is 0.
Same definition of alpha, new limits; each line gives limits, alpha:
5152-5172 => 6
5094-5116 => 7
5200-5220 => 5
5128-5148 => 7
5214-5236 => 4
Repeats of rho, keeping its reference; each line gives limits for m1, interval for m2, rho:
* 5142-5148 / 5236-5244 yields 0.6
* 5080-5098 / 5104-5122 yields 1.0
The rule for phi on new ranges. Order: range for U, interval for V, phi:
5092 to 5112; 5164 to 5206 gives 0.96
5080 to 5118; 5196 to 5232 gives 1.01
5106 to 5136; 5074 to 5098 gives 1.00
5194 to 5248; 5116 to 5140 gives 0.98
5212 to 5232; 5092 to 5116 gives 0.99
